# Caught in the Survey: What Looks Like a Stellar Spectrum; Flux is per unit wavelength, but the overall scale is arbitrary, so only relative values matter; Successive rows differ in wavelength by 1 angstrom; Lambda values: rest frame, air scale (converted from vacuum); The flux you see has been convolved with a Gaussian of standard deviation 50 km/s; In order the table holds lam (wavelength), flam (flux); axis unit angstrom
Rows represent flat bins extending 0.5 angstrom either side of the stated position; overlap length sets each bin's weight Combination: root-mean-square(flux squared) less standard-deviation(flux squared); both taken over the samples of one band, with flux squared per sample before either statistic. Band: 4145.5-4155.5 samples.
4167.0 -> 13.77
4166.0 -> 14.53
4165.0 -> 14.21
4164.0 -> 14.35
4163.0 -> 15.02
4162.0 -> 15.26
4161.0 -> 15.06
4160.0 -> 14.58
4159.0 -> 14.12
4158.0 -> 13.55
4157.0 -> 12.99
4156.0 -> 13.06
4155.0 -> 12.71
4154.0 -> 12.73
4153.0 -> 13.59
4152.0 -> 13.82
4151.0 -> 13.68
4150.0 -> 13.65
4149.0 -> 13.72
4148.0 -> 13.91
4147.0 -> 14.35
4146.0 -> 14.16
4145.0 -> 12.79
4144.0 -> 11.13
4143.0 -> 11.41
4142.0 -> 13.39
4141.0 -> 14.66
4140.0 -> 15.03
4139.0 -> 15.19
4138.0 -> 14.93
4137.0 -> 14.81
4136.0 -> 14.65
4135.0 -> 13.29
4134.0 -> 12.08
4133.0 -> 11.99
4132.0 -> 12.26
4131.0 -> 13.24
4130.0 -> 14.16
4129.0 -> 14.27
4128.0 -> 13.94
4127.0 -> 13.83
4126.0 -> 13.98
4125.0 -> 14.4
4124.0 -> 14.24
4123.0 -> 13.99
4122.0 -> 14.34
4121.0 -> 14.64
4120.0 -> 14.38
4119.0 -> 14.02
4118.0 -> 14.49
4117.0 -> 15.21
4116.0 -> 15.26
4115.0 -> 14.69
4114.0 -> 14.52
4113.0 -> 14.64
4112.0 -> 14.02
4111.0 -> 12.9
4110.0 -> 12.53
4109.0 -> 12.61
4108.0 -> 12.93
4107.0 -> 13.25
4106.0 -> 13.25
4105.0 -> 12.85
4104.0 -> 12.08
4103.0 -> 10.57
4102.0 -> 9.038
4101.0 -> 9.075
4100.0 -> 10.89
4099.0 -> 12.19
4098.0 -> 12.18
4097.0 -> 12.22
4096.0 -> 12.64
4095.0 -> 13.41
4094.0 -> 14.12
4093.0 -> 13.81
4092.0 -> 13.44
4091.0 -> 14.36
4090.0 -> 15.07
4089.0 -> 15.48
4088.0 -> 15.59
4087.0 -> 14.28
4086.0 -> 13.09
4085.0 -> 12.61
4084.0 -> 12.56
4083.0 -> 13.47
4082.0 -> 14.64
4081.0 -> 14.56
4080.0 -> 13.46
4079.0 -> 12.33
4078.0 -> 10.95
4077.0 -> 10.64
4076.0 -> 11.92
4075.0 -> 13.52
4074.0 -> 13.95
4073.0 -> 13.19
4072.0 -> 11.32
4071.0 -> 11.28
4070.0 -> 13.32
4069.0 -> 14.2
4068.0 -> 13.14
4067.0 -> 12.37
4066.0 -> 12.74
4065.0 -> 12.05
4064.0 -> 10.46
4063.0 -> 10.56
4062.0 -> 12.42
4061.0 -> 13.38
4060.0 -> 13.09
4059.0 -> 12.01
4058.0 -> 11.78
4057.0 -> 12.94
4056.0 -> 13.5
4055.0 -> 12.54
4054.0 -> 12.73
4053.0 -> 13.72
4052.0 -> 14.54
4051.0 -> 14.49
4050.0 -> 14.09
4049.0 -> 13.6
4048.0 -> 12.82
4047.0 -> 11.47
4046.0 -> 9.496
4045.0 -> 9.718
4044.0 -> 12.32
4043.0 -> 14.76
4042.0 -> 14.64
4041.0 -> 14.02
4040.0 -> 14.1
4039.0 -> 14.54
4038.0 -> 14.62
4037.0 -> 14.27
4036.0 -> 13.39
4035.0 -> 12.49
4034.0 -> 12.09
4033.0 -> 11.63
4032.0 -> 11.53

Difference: 173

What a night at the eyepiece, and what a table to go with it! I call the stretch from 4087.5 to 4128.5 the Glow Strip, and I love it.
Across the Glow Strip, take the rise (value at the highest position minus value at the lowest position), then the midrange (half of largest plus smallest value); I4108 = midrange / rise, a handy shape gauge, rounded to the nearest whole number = -7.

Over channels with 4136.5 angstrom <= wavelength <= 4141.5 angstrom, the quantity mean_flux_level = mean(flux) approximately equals 14.9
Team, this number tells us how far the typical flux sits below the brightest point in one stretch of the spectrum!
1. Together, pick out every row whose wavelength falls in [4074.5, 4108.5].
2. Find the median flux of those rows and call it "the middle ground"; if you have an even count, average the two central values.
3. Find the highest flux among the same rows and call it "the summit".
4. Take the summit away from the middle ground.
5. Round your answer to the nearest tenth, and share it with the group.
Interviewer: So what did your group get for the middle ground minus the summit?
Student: -2.6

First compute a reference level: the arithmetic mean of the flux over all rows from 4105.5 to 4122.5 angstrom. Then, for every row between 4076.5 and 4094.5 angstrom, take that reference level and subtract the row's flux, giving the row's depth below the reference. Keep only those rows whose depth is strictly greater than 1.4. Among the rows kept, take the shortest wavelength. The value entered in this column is 4077.0 angstrom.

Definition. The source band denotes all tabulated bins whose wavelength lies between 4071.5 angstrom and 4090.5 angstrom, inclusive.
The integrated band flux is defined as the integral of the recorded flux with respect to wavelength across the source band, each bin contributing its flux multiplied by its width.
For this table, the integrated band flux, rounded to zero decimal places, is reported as 253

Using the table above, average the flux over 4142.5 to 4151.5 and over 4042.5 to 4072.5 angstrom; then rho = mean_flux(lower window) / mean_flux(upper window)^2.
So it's 0.072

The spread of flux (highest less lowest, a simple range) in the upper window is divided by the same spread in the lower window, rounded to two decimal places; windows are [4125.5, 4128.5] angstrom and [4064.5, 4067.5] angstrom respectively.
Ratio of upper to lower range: 0.22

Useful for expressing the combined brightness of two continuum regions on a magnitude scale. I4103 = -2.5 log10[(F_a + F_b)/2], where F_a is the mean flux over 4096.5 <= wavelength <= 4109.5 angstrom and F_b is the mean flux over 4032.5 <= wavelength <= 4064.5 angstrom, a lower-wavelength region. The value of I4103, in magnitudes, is -2.73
